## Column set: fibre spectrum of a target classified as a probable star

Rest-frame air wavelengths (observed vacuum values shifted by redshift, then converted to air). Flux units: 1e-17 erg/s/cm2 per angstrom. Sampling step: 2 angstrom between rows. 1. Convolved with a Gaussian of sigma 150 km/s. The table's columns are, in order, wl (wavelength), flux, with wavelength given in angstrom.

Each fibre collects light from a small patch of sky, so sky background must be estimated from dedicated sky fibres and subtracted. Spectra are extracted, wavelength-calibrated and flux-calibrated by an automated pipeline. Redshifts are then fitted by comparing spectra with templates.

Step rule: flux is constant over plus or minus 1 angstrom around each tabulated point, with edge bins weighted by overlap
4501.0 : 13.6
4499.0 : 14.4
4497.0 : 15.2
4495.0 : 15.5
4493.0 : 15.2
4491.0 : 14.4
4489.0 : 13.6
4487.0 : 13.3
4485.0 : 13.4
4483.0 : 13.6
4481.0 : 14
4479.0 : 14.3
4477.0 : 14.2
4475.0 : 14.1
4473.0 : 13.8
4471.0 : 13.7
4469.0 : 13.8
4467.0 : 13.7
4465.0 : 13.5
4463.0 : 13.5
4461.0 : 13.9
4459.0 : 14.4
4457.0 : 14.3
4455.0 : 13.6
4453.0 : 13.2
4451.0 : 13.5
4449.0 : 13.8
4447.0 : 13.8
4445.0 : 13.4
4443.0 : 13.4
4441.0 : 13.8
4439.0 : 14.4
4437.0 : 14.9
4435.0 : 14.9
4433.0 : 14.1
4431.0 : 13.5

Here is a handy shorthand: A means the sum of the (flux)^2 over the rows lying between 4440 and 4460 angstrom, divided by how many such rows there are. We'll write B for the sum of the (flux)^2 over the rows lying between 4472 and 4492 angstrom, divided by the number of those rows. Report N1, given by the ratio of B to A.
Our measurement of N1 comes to 1.02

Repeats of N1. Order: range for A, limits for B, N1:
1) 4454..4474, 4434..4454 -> 1.01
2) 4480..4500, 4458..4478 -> 0.94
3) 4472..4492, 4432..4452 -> 1.02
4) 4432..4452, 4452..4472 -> 0.97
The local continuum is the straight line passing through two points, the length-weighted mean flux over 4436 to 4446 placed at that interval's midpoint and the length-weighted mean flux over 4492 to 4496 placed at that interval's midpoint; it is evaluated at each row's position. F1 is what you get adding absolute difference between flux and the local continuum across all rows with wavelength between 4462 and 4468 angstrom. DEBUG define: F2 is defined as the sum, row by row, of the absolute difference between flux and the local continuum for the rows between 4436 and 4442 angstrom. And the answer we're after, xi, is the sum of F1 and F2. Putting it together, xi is 4.78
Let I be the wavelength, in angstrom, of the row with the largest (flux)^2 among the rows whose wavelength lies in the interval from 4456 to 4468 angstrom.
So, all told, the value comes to 4459.0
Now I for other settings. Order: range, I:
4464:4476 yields 4475.0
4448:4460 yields 4459.0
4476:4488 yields 4479.0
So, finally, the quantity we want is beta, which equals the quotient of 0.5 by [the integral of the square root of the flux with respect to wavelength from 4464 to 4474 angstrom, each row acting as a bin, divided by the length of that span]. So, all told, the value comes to 0.135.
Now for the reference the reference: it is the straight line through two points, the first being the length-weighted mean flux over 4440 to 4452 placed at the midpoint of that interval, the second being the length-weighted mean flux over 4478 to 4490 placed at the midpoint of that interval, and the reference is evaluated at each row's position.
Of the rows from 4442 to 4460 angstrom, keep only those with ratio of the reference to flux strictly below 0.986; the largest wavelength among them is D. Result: 4459.0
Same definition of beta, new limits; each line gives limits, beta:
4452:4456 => 0.137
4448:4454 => 0.136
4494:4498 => 0.128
